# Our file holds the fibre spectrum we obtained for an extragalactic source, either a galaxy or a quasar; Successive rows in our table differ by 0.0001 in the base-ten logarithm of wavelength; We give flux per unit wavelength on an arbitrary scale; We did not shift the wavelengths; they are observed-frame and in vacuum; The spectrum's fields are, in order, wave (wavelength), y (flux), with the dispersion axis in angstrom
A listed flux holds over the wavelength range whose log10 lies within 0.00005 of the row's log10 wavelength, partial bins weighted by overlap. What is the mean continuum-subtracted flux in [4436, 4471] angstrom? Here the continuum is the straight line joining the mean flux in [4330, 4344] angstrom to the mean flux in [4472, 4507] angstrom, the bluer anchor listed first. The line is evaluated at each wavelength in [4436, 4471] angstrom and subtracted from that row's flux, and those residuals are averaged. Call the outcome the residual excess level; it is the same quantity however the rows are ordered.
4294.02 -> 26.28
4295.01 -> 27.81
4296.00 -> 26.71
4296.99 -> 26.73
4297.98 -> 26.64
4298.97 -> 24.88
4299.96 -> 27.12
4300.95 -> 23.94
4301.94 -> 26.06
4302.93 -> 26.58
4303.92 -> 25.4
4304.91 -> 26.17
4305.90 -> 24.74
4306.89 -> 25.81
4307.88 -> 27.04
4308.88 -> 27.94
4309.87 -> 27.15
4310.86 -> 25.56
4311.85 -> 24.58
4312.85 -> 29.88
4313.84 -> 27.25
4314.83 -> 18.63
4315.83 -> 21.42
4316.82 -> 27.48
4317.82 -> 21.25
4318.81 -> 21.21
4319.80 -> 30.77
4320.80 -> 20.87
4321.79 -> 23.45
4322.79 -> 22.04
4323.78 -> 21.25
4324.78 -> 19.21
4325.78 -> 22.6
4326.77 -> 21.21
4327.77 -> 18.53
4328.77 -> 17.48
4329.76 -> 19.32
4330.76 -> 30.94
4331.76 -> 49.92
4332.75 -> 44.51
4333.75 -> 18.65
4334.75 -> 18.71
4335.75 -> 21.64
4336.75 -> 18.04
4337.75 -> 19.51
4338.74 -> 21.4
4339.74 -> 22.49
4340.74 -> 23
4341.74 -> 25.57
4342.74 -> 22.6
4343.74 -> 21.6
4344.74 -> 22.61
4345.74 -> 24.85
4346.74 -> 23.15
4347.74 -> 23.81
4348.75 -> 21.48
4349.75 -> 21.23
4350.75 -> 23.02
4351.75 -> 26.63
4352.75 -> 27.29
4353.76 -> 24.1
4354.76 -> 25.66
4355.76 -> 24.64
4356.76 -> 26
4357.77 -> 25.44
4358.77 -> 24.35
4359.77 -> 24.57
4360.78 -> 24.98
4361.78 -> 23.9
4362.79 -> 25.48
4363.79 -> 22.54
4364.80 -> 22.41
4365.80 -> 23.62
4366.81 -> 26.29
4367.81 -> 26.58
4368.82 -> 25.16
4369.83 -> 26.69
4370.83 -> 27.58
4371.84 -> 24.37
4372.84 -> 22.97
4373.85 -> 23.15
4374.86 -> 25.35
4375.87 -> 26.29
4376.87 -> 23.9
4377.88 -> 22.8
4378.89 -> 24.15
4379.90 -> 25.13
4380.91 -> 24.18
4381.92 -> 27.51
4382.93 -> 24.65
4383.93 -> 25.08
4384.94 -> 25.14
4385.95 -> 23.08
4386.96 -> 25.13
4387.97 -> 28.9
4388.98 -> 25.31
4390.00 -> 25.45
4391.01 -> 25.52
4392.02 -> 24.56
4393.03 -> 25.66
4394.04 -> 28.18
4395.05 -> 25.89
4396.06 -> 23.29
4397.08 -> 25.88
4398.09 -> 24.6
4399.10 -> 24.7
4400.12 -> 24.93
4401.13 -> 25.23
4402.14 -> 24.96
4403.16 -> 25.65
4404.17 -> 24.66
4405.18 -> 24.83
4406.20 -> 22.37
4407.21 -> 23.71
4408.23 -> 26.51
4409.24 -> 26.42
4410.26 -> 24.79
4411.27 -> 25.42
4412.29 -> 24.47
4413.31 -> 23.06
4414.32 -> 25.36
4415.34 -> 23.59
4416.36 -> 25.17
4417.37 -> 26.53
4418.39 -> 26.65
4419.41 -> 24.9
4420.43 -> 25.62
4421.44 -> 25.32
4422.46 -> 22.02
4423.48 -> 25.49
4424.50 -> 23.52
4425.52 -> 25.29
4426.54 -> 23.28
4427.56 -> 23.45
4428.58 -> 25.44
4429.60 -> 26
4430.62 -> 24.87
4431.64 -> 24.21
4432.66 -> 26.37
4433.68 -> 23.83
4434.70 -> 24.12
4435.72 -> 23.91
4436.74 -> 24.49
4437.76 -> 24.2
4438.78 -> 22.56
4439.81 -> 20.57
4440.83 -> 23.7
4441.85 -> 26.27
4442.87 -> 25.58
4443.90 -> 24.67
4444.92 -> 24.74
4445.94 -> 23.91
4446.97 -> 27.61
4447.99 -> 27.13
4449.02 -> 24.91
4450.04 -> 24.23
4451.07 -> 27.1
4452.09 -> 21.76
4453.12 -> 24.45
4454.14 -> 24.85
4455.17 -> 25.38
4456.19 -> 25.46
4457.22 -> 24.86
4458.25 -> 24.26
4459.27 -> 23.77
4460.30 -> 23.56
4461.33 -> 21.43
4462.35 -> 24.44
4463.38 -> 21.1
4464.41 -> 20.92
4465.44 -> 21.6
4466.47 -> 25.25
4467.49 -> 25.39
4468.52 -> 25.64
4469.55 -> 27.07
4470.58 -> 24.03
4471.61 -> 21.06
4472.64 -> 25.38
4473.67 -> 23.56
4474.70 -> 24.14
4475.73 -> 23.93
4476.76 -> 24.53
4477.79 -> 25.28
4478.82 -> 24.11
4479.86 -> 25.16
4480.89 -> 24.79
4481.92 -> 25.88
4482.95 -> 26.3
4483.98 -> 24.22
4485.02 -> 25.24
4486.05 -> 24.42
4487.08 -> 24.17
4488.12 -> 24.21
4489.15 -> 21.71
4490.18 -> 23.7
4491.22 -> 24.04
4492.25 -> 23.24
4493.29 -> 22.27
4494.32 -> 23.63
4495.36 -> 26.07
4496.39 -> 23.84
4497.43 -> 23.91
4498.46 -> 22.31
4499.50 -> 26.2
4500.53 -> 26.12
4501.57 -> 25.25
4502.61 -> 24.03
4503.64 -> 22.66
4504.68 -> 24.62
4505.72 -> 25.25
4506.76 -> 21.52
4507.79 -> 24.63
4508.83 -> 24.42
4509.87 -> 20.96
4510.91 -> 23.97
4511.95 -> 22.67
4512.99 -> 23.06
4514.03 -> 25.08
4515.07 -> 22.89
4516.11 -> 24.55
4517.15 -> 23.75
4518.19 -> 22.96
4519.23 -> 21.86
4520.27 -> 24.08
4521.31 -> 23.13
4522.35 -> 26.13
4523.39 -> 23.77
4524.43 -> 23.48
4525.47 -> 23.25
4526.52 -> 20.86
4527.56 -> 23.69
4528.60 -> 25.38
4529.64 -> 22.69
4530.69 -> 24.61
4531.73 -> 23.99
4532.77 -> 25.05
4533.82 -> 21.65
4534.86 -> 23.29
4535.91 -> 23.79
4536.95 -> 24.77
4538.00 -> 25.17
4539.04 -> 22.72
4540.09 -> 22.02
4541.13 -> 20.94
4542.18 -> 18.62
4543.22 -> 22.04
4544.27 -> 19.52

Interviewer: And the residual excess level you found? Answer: -0.3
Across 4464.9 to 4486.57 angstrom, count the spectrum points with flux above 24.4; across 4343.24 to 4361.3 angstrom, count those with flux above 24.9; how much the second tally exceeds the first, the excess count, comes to -7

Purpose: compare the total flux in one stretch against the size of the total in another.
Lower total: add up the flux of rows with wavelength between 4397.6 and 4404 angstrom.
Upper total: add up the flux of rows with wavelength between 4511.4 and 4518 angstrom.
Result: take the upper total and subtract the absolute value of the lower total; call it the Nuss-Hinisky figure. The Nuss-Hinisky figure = -8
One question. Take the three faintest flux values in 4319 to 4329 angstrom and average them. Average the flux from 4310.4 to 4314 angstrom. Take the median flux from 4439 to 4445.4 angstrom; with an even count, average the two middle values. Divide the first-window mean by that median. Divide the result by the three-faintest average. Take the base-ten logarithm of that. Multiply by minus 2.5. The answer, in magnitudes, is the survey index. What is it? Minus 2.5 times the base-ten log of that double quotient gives 3.07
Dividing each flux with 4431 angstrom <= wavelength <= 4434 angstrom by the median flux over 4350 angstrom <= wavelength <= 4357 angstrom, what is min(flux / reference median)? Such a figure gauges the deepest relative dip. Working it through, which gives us 0.929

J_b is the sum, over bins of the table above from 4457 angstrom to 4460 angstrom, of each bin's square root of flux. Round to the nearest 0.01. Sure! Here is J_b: 14.79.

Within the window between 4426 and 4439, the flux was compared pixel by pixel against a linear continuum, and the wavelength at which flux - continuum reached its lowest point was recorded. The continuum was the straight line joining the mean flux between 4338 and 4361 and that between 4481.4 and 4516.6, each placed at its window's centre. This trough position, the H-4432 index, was 4438.78 angstrom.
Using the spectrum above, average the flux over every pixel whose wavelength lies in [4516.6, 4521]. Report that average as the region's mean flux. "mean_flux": 23.2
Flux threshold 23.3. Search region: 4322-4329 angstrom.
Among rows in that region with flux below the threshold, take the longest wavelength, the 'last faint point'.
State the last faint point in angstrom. 4328.77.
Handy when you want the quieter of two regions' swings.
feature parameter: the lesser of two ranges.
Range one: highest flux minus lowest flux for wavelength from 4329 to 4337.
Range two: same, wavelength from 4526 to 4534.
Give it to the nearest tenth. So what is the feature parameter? 4.5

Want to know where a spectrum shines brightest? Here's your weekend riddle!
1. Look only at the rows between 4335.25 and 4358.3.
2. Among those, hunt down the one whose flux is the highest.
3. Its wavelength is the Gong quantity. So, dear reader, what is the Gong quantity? 4352.75 angstrom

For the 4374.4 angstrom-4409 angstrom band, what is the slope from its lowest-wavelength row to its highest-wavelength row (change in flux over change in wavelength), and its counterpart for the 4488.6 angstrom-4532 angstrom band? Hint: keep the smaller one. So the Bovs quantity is 0.03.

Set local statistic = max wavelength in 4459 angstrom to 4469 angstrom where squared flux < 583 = 4465.44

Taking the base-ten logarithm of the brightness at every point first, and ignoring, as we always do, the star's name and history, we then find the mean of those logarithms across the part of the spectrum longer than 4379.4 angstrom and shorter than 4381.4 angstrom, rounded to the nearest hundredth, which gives 1.39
